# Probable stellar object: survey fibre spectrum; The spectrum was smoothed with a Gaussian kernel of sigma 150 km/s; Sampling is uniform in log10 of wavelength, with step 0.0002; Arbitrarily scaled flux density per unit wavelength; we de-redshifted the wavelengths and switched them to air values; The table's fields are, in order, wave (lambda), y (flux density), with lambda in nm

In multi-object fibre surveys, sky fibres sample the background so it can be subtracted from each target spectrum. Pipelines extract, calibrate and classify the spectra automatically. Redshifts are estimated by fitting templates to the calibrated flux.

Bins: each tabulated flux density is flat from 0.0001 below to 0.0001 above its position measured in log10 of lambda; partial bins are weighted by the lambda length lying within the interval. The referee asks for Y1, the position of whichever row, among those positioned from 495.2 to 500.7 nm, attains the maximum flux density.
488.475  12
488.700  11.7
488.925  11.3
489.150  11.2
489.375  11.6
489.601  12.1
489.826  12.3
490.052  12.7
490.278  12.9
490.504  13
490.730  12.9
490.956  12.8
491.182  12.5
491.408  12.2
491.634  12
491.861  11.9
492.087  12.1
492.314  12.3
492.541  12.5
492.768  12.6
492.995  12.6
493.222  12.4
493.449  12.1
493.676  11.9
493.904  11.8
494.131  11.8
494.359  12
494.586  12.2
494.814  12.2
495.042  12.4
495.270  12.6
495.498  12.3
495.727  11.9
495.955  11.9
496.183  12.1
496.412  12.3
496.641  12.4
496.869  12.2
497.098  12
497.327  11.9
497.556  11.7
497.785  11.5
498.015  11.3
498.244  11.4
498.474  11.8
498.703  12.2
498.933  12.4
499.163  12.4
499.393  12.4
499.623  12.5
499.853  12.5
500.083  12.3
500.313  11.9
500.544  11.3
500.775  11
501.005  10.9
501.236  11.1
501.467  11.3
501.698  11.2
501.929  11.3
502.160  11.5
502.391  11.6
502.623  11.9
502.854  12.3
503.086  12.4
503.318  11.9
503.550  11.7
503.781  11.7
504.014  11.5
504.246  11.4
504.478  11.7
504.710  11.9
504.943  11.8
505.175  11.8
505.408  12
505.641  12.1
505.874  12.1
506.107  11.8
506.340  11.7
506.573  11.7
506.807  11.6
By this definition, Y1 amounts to 495.270 nm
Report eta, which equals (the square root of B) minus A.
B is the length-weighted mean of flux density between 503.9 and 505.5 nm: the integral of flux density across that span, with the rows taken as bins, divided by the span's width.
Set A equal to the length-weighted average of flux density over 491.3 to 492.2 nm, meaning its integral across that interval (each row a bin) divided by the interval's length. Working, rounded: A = 12.1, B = 11.7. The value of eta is -8.6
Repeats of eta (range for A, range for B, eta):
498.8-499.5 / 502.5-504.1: -8.9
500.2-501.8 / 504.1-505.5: -7.8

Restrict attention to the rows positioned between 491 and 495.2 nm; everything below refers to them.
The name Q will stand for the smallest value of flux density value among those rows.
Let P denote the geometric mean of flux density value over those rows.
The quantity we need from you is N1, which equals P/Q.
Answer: 1.03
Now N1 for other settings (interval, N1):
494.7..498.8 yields 1.06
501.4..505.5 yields 1.05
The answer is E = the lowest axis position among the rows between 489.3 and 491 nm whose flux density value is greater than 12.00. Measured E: 489.601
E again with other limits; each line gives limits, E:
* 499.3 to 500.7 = 499.393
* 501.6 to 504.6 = 502.854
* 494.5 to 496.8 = 494.586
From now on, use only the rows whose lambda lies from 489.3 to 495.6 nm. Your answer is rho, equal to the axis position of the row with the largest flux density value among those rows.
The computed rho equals 490.504 nm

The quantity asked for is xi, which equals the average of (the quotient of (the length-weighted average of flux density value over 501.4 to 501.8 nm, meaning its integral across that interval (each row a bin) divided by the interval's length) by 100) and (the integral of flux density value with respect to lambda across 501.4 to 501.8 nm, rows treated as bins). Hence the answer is 2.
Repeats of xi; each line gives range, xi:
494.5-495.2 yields 4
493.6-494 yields 2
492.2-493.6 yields 9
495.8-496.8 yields 6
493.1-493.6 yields 3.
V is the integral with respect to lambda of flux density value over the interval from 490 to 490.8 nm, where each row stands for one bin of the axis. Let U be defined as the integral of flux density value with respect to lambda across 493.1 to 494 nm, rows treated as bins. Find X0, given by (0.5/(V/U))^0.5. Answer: 0.726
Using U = 10.9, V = 10.3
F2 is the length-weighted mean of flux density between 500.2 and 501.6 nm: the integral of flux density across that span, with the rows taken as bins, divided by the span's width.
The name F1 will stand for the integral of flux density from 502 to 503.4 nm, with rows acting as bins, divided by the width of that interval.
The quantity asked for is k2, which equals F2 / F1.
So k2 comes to 0.94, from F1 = 11.9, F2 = 11.24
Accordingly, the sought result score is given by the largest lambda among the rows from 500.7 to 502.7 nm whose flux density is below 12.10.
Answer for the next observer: 502.623 nm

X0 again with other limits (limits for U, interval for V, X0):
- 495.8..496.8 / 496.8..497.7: 0.753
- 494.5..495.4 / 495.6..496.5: 0.716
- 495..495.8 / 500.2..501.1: 0.696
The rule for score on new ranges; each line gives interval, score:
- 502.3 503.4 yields 503.318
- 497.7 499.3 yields 498.474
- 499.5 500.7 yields 500.544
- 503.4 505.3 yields 505.175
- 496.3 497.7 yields 497.556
